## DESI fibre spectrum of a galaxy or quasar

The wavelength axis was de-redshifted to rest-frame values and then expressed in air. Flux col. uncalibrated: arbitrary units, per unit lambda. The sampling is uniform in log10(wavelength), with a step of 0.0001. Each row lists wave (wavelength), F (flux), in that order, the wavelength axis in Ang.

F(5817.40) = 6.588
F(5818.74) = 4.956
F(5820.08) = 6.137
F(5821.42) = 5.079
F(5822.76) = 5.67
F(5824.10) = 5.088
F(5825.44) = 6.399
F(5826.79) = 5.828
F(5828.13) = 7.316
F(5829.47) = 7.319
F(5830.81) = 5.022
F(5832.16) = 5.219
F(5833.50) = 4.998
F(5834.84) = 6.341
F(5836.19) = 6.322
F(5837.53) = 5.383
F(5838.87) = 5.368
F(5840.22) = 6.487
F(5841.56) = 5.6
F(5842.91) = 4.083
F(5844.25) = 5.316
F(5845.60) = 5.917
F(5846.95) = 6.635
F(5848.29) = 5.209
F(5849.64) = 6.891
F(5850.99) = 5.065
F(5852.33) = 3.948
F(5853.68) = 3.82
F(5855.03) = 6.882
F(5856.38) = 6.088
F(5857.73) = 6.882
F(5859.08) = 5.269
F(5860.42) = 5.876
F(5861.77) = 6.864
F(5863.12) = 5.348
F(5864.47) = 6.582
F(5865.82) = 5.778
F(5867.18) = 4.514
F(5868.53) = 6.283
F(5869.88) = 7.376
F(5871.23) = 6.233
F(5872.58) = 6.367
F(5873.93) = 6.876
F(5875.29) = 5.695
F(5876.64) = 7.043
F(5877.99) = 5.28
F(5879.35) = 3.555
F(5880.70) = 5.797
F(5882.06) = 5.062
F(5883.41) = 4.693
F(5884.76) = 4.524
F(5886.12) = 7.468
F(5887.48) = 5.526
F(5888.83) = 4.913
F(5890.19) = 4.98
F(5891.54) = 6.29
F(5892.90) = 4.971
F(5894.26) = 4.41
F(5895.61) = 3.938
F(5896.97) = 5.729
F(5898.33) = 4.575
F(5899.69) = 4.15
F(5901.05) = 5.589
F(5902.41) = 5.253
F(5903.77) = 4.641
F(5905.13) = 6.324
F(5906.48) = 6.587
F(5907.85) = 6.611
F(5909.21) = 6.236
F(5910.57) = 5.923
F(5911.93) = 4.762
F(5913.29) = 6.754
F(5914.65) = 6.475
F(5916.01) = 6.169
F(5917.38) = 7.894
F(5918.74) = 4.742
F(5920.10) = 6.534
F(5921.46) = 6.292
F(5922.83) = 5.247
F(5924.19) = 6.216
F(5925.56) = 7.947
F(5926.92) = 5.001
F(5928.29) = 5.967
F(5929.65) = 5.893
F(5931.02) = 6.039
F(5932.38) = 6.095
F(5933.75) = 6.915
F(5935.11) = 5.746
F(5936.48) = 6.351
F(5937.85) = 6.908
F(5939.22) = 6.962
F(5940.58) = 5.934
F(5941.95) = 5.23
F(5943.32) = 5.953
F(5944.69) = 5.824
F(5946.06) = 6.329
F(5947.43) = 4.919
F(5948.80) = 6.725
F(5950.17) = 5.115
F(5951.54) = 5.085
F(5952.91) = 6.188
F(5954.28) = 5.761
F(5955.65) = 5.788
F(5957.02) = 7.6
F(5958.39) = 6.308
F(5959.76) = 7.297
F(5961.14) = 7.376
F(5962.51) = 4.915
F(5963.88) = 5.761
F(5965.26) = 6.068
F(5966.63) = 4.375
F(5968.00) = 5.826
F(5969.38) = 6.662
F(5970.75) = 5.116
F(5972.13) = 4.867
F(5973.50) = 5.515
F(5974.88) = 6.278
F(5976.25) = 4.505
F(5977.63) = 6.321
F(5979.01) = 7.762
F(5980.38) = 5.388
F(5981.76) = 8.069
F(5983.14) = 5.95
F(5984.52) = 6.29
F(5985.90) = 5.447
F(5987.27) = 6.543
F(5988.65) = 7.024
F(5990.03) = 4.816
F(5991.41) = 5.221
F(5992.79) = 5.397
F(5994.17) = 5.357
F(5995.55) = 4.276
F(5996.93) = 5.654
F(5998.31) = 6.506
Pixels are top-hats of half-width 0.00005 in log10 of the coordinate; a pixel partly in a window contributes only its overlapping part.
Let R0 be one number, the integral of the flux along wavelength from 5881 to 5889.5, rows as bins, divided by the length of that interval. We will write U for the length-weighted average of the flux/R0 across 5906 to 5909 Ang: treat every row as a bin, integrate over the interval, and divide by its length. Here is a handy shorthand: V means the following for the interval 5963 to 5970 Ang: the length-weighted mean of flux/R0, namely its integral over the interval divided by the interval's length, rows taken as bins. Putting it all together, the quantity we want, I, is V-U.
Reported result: -0.15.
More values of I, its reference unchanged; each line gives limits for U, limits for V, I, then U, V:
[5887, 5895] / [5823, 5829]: 0.18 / 0.96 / 1.14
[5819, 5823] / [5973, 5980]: 0.09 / 1.03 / 1.13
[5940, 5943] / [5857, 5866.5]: 0.09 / 1.04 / 1.13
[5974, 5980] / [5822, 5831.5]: -0.01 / 1.14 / 1.13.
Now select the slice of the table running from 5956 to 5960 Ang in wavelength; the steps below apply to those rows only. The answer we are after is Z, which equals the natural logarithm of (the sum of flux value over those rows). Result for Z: 3.1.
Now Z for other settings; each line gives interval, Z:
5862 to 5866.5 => 2.9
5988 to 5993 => 3.1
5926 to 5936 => 3.7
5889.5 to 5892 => 2.4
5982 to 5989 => 3.4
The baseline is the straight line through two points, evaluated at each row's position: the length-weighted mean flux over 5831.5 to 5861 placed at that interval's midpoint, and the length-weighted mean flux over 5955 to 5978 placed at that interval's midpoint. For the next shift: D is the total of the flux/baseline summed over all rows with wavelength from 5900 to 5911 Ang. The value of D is 8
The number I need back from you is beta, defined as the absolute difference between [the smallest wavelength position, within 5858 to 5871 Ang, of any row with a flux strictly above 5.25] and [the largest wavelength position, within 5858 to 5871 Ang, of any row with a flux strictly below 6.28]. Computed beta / 8.1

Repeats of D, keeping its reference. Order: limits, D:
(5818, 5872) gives 41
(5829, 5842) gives 10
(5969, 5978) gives 7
